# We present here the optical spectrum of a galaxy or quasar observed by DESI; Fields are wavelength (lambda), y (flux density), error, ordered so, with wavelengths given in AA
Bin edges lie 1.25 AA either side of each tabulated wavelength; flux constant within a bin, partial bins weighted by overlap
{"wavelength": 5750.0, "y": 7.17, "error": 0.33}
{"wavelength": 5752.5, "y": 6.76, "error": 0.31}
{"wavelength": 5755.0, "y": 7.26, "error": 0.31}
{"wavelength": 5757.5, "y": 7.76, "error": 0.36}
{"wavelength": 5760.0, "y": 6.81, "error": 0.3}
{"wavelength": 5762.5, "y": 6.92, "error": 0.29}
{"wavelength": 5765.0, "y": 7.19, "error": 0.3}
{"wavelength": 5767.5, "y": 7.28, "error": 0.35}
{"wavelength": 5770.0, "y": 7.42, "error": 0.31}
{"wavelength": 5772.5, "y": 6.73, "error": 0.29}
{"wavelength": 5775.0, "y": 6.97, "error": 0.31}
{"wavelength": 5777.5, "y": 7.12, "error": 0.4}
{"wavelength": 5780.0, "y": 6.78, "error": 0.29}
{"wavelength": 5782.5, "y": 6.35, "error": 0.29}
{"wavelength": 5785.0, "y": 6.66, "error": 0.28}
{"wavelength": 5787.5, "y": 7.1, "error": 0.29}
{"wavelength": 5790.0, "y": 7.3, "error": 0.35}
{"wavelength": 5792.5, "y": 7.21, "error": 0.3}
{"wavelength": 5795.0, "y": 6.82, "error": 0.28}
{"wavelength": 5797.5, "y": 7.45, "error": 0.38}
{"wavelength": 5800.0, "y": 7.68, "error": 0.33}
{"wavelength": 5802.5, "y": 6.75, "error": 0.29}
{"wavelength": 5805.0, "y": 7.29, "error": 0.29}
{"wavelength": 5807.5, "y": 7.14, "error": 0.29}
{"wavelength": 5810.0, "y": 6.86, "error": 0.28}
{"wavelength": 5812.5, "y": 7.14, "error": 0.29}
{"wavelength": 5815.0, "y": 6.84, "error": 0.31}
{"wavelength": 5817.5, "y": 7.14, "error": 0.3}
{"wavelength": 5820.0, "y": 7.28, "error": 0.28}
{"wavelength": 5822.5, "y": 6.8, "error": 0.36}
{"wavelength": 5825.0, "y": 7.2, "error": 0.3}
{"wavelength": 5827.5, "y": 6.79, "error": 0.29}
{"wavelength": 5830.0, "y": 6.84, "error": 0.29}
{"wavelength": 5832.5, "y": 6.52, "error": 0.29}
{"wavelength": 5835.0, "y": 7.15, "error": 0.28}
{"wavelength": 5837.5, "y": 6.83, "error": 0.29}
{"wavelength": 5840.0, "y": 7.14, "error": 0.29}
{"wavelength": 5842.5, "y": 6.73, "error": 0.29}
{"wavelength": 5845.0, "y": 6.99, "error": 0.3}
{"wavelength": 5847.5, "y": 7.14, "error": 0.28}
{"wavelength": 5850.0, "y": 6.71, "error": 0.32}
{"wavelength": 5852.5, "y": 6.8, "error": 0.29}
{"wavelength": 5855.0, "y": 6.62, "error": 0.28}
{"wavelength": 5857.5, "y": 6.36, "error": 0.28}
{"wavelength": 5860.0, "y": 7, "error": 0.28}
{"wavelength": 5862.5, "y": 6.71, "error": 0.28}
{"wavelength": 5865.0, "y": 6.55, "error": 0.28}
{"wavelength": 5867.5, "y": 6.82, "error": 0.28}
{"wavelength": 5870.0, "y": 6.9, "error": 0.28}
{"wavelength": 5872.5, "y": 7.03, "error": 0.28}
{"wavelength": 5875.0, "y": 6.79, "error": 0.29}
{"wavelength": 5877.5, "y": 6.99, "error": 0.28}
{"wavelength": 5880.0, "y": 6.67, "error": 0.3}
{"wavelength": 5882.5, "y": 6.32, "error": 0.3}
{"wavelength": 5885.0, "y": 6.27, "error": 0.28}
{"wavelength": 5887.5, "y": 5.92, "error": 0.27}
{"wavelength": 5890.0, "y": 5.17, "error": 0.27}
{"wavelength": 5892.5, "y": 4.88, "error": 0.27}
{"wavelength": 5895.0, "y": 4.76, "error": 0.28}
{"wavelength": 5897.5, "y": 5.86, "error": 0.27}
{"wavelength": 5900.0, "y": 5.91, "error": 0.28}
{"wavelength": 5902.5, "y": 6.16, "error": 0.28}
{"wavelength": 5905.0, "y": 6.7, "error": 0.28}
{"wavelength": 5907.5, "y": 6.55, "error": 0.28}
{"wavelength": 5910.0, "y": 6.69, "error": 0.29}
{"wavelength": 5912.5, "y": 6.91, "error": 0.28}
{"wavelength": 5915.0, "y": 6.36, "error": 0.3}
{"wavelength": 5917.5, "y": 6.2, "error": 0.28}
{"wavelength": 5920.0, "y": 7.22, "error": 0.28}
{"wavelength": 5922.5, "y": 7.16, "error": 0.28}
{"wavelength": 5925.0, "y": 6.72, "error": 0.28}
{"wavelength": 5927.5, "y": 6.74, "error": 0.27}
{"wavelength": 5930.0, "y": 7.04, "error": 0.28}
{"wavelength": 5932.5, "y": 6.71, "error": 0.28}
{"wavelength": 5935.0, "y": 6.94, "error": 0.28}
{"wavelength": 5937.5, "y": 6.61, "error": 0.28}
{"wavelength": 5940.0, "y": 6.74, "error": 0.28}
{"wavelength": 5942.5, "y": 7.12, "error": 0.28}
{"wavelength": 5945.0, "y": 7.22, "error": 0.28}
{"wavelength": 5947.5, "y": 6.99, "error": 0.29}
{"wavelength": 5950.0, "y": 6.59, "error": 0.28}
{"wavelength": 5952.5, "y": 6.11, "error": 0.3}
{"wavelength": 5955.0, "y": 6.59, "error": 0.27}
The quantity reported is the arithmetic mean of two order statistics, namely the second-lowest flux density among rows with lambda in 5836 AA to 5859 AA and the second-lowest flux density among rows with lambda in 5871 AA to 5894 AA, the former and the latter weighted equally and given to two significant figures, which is 5.9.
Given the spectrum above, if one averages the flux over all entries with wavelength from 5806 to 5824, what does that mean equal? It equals 7.03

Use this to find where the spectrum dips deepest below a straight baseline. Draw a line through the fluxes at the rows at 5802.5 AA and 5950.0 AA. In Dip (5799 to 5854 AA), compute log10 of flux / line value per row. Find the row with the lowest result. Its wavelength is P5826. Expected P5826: 5832.5 AA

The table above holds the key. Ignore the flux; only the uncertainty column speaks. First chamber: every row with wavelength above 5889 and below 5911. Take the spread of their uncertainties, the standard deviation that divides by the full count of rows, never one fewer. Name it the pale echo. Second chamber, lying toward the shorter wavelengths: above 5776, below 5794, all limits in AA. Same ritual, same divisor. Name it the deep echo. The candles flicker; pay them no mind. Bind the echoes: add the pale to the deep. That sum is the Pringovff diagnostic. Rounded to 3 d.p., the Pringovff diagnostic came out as 0.047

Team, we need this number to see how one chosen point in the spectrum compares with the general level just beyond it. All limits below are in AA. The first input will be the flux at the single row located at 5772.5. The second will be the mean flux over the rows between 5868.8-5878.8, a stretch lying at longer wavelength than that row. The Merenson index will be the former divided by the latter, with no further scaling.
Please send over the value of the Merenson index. 0.97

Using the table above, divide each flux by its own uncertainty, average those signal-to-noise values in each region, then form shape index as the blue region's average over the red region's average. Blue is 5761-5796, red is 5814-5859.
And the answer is 0.97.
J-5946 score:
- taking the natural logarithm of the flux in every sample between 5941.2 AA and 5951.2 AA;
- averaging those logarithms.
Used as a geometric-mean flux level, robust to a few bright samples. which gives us 1.94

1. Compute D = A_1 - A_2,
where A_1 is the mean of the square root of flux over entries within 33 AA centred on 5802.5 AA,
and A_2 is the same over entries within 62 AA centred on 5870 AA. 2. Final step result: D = 0.14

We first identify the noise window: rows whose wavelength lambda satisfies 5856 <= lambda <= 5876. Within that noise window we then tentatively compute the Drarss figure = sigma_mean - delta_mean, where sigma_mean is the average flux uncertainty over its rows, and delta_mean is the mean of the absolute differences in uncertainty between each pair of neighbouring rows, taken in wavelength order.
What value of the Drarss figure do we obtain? 0.280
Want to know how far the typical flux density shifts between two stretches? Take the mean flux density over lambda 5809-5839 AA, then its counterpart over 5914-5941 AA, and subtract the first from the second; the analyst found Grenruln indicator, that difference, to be -0.2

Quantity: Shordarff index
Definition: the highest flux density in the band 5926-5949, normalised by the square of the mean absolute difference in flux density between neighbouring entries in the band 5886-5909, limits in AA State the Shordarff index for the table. 44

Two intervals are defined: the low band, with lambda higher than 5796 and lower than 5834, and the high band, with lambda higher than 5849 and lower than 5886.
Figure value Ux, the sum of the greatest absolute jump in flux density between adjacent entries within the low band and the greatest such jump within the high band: 1.57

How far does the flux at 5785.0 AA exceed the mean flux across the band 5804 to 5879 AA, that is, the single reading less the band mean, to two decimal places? -0.24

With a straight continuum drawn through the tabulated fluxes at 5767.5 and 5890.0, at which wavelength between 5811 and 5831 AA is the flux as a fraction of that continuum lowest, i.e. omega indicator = 5815.0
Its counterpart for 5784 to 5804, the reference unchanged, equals 5785.0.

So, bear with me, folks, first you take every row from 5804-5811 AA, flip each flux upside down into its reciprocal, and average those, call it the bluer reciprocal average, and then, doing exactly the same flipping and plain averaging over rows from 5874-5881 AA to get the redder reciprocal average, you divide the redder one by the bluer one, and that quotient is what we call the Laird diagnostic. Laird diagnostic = 1.04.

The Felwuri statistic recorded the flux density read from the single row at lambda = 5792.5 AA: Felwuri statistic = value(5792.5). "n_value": 7.21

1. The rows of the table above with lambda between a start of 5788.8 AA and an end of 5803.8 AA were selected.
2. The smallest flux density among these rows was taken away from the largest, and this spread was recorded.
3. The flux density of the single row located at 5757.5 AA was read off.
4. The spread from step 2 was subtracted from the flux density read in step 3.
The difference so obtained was 6.8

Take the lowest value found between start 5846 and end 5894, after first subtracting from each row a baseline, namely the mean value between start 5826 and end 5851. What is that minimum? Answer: -2.0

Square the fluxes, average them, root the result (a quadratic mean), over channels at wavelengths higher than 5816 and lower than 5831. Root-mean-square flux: 7.01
